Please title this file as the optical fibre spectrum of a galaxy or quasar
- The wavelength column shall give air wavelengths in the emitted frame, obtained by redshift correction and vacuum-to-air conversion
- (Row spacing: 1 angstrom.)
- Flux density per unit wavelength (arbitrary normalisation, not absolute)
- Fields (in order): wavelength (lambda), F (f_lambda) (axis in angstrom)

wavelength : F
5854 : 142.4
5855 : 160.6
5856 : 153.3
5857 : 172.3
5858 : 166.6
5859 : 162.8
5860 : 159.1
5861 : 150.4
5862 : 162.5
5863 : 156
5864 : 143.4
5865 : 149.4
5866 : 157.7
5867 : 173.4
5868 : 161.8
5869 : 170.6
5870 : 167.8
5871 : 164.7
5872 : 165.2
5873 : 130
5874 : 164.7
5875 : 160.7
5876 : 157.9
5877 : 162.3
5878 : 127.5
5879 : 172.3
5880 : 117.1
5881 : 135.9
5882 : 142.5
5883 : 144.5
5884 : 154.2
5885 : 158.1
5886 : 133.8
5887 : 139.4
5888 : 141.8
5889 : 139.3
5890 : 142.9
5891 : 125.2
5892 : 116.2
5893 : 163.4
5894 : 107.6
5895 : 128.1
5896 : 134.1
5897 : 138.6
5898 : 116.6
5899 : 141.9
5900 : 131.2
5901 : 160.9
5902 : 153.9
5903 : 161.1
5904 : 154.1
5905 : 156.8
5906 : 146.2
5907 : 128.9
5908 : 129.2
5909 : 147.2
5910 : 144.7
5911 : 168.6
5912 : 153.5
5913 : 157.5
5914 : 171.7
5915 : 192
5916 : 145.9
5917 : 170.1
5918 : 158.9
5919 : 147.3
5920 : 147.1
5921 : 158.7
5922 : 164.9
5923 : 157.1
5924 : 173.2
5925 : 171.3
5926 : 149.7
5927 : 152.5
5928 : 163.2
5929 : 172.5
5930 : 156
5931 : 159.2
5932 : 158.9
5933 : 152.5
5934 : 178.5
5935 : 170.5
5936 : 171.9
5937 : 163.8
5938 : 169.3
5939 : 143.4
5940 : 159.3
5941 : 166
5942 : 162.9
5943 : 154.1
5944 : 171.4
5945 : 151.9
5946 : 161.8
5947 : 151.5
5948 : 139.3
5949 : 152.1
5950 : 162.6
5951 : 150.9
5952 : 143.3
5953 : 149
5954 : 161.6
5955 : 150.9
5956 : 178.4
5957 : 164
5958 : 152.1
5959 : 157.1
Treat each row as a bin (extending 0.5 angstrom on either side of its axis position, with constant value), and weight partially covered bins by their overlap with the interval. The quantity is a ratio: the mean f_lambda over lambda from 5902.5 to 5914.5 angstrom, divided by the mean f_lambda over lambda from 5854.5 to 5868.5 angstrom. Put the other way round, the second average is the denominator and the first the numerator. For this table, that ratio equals 0.95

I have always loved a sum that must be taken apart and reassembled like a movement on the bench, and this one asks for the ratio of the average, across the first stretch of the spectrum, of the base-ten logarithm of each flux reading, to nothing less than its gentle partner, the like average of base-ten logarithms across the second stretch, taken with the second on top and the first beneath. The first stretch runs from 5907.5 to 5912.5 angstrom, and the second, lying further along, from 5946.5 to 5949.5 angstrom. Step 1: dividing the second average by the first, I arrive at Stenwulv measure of 1.00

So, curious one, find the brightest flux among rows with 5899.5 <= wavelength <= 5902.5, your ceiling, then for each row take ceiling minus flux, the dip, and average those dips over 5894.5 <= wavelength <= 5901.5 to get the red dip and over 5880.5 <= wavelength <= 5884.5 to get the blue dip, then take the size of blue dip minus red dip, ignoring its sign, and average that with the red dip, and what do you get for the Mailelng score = 16.7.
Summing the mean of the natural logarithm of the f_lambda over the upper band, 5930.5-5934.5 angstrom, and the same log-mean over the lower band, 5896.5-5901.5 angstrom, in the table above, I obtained 10.0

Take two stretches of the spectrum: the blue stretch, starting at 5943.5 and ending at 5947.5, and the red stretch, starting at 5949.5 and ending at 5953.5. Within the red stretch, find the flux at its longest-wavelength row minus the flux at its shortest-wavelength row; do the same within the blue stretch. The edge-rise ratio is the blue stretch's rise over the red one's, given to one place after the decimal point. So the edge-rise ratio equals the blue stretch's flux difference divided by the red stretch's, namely 1.5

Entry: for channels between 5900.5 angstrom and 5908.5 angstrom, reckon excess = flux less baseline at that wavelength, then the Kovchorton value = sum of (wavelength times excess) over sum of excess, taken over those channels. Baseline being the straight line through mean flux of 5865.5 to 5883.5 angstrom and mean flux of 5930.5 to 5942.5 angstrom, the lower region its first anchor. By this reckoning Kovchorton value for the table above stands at 5907.1 angstrom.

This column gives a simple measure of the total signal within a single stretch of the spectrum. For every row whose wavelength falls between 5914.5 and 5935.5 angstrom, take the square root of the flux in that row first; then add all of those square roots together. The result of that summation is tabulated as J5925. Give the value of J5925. 267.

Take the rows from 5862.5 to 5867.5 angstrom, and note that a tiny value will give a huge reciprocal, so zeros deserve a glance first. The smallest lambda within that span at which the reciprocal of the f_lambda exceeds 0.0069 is 5864 angstrom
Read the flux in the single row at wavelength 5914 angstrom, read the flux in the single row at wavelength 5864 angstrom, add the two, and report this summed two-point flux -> 315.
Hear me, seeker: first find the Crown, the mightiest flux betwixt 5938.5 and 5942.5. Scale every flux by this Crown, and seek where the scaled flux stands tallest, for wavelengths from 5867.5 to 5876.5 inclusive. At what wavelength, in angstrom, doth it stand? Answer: 5869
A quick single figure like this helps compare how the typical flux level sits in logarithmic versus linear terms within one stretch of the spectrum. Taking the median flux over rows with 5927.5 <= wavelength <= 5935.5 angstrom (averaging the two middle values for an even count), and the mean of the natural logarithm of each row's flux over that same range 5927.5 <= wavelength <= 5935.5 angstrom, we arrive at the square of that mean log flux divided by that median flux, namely 0.161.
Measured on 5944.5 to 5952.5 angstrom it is 0.166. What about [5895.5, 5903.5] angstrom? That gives 0.175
